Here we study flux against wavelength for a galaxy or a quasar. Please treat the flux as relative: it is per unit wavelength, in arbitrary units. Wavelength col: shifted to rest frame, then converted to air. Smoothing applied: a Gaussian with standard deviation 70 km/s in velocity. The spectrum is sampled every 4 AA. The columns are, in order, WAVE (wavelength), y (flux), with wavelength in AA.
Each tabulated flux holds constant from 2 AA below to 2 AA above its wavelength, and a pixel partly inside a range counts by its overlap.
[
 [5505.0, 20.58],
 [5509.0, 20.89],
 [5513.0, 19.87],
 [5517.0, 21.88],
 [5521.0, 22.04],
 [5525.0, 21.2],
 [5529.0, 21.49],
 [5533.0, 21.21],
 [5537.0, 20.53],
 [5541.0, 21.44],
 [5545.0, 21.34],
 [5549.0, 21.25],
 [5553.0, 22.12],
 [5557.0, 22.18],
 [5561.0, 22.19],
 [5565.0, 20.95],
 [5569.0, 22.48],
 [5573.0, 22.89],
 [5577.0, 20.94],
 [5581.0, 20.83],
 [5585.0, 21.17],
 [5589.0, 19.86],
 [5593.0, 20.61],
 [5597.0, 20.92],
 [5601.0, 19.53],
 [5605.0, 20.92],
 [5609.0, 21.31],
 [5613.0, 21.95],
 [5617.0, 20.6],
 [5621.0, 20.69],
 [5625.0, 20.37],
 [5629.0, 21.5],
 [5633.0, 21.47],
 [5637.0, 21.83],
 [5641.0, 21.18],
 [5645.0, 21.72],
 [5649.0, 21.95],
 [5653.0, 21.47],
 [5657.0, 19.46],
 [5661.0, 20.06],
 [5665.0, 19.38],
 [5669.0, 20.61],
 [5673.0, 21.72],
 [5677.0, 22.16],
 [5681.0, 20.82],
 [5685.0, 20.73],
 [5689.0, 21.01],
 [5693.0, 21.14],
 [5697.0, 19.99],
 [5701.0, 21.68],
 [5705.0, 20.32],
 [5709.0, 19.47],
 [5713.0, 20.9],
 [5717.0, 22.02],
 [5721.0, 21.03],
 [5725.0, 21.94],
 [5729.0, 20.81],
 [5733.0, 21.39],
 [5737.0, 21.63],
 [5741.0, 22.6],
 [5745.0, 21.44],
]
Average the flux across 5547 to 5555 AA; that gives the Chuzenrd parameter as 21.7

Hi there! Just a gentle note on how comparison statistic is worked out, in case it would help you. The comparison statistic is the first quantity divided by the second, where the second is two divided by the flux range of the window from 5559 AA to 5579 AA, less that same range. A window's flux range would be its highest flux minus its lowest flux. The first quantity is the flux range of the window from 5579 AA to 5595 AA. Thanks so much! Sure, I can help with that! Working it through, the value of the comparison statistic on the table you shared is -1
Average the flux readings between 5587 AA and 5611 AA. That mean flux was 20.5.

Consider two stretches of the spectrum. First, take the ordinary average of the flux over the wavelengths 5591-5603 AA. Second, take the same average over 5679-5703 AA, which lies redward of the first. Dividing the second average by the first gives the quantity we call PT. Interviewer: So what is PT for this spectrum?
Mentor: 1.03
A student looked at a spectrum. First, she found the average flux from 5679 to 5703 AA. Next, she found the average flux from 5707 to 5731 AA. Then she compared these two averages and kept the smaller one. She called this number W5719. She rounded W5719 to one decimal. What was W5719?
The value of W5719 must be 20.9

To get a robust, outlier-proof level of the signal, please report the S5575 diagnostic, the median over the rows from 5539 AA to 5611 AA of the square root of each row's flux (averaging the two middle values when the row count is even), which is 4.61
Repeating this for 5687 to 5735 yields 4.58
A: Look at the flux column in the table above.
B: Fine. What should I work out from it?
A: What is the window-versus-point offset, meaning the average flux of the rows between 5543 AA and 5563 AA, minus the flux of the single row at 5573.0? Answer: -1.1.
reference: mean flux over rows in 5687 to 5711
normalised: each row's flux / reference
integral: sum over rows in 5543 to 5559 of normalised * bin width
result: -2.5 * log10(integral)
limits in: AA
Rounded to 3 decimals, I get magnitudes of -3.068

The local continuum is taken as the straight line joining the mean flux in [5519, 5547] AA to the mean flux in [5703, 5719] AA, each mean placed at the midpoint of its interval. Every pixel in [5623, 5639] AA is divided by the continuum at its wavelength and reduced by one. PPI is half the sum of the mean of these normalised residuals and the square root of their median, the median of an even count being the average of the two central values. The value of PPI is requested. 0.086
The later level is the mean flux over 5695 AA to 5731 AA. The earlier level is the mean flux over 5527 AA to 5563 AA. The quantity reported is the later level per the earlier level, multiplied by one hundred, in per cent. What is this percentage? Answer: 97.1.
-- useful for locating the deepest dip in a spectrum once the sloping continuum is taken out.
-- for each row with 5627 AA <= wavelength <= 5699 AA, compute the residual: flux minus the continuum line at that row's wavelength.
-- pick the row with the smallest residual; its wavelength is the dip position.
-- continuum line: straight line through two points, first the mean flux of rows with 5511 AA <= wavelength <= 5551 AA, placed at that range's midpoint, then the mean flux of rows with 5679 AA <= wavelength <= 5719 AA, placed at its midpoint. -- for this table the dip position 5665.0 AA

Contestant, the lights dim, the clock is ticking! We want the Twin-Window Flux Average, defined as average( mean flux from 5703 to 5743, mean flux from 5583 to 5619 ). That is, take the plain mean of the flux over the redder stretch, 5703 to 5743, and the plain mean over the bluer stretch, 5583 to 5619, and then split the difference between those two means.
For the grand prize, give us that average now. 21.0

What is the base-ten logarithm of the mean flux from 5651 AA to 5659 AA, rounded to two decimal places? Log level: 1.31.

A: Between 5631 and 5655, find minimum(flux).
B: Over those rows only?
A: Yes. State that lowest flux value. 21.18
